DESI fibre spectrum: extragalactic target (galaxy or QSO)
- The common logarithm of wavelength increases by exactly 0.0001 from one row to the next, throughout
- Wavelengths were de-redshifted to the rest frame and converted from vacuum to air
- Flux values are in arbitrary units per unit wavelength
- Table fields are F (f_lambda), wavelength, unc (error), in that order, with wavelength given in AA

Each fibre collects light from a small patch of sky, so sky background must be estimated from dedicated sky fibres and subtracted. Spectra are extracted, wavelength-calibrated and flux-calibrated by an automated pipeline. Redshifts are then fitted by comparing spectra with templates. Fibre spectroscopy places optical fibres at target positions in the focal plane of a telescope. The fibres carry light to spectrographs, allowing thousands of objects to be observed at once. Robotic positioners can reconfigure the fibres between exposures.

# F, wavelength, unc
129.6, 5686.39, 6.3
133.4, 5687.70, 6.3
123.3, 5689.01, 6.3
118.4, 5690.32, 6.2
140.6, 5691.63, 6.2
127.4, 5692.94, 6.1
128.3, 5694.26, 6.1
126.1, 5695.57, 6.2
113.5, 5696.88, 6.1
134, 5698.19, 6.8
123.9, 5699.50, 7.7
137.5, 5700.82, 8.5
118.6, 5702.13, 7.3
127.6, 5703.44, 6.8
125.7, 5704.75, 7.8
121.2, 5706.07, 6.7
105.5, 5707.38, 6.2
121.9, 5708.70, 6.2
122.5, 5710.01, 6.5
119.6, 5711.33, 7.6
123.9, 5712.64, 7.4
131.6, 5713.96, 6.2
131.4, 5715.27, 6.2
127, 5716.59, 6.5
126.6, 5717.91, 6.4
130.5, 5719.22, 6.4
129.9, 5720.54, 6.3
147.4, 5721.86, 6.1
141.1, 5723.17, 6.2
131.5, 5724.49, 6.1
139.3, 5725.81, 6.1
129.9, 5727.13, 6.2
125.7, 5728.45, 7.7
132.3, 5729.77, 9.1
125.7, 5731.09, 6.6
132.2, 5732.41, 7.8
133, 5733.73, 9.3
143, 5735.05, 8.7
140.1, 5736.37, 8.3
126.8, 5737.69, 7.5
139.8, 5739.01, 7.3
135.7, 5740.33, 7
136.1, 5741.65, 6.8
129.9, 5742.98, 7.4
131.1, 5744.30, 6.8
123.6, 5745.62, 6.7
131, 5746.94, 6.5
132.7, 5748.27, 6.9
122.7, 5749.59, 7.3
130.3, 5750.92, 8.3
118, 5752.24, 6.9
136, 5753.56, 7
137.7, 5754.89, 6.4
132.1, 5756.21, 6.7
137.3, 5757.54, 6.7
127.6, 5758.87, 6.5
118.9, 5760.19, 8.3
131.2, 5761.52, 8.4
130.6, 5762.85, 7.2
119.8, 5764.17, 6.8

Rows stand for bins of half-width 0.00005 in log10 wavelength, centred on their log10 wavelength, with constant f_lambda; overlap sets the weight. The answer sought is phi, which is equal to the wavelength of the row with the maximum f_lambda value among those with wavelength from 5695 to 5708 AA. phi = 5700.82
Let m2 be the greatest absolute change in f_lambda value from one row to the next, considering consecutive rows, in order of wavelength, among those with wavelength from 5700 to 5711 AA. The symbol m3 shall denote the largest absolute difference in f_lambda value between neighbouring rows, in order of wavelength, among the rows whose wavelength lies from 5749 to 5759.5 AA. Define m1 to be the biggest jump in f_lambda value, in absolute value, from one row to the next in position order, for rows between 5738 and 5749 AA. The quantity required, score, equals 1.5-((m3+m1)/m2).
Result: 0.2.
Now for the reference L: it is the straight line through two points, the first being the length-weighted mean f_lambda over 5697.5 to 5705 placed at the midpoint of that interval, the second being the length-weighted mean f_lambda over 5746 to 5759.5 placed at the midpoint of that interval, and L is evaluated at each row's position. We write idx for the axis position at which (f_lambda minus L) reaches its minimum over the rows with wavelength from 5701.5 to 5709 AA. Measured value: 5707.38 AA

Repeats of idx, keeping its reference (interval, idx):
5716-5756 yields 5752.24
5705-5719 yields 5707.38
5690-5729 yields 5707.38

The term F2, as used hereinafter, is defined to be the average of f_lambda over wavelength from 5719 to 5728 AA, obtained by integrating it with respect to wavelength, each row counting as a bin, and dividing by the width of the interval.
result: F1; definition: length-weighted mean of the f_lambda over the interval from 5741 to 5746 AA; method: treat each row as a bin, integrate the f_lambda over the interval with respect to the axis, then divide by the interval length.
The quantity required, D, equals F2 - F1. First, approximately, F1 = 130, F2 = 136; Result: 5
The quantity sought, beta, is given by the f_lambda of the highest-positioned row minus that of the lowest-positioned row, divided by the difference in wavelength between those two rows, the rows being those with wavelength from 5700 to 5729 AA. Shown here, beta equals -0.4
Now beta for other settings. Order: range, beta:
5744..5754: 0.5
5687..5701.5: 0.3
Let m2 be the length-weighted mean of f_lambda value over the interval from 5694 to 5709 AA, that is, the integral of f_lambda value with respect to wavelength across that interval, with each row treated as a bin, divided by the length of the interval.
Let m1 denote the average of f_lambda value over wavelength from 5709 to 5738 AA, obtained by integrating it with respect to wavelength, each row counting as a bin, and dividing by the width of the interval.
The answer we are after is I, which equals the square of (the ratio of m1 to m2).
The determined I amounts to 1.13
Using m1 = 131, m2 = 124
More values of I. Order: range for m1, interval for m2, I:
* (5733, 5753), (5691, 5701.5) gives 1.05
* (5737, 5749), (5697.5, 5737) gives 1.04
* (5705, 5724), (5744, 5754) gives 0.99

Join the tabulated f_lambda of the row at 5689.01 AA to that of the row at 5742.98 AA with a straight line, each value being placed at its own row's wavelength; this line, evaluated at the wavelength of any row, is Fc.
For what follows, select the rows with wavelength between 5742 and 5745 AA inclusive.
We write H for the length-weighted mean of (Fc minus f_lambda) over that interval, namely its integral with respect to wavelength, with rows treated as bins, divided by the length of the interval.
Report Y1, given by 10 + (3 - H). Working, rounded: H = -1.0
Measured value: 14.0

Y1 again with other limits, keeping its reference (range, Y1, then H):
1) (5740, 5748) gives 14.1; -1.1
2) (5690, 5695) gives 18.6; -5.6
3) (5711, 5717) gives 13.7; -0.7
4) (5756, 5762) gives 10.3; 2.7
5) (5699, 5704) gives 15.2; -2.2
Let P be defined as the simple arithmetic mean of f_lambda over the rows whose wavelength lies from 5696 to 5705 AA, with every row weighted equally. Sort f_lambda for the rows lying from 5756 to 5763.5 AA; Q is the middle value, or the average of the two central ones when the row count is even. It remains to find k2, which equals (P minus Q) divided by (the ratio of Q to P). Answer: -4.9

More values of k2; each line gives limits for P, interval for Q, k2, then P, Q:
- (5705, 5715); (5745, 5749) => -9.3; 121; 131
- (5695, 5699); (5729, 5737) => -7.6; 125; 133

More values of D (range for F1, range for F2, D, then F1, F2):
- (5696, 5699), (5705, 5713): -5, 124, 119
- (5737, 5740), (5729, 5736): 0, 134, 133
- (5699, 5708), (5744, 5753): 4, 123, 127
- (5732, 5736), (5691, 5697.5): -10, 137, 127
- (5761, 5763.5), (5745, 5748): -3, 131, 128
